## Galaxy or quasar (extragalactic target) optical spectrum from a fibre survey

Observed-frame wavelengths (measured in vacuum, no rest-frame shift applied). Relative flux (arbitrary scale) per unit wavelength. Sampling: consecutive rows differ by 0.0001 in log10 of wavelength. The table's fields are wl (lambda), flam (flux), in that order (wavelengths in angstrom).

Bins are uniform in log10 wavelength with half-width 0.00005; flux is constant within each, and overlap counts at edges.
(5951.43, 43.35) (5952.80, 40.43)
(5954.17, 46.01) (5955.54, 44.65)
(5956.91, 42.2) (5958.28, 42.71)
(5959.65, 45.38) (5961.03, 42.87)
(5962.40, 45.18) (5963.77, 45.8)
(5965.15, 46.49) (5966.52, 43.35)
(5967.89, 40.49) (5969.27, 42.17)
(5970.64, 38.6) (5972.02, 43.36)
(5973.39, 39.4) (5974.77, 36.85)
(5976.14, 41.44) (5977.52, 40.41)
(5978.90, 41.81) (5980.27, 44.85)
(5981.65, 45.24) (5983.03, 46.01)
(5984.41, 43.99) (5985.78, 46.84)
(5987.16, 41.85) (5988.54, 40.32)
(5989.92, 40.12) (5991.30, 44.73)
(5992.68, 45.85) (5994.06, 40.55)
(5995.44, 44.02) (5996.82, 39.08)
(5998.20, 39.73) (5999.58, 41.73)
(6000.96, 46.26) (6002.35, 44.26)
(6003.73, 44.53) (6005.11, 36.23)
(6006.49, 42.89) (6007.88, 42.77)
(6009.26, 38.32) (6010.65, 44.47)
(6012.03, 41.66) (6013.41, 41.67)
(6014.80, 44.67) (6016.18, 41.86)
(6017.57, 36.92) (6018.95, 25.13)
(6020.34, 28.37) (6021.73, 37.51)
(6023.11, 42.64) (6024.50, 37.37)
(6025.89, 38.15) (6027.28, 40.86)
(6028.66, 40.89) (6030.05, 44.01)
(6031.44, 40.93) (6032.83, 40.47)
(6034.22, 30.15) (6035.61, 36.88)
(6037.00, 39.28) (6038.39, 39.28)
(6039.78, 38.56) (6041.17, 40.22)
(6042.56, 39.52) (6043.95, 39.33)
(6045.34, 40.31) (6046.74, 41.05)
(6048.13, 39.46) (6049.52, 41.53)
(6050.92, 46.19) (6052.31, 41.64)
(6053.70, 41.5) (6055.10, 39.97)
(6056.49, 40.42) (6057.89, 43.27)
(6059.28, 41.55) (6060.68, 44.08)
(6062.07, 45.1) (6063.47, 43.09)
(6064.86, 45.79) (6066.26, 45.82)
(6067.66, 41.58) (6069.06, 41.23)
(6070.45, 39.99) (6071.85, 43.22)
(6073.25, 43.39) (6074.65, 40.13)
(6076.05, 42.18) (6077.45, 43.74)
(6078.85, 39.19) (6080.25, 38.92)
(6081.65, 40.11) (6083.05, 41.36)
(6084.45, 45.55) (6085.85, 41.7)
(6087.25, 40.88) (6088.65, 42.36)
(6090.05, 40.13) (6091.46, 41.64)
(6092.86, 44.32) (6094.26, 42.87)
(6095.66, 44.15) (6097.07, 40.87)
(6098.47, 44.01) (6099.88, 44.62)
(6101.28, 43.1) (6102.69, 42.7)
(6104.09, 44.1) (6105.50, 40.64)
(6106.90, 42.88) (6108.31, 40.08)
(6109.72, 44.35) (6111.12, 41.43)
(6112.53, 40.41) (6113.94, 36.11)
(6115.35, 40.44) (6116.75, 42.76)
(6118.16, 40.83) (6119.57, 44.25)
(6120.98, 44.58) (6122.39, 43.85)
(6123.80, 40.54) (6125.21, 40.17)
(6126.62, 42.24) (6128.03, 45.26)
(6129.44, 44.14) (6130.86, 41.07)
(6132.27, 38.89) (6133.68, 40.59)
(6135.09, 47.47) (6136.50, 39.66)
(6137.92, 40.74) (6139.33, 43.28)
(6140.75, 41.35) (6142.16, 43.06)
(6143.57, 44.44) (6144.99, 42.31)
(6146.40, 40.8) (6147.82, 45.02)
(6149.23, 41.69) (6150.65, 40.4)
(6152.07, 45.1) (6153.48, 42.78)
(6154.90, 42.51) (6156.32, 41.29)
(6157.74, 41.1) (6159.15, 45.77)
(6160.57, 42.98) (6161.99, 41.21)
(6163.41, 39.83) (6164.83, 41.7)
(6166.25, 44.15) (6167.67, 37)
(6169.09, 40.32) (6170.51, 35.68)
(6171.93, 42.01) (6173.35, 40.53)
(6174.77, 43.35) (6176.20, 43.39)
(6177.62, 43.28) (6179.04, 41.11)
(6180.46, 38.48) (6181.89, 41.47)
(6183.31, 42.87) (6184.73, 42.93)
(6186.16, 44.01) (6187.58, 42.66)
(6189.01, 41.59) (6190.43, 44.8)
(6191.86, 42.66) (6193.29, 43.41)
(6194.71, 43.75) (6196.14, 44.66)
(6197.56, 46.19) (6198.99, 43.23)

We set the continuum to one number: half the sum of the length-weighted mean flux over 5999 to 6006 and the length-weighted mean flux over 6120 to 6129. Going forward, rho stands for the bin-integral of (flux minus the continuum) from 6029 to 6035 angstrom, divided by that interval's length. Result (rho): -3.8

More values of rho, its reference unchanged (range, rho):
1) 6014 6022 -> -7.0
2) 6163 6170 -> -2.3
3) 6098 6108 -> 0.3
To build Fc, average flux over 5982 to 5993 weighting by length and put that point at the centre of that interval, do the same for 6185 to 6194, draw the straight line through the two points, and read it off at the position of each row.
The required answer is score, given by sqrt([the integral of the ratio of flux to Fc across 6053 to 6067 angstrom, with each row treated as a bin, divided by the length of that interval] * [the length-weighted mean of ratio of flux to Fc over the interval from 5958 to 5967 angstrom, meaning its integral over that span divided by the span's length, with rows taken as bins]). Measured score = 1.005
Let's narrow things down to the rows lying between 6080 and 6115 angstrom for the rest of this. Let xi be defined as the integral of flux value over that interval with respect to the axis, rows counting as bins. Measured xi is 1470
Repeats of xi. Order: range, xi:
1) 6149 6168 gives 799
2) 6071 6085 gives 584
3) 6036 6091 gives 2287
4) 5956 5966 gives 444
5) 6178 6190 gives 504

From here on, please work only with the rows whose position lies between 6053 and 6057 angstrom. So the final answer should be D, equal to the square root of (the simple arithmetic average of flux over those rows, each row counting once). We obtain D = 6.37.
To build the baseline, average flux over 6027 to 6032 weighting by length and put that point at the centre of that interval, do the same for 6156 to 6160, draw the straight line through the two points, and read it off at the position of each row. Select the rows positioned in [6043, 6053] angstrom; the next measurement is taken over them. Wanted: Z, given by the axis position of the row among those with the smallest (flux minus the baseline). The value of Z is 6043.95 angstrom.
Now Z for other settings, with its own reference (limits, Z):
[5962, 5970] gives 5967.89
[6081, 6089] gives 6081.65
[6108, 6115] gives 6113.94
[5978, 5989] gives 5988.54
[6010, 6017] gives 6013.41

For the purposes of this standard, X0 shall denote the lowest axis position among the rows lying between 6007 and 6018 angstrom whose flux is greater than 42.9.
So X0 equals 6010.65 angstrom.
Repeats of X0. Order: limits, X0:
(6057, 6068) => 6057.89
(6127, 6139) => 6128.03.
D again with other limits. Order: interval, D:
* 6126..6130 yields 6.62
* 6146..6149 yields 6.55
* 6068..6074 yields 6.48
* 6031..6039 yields 6.15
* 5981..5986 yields 6.75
